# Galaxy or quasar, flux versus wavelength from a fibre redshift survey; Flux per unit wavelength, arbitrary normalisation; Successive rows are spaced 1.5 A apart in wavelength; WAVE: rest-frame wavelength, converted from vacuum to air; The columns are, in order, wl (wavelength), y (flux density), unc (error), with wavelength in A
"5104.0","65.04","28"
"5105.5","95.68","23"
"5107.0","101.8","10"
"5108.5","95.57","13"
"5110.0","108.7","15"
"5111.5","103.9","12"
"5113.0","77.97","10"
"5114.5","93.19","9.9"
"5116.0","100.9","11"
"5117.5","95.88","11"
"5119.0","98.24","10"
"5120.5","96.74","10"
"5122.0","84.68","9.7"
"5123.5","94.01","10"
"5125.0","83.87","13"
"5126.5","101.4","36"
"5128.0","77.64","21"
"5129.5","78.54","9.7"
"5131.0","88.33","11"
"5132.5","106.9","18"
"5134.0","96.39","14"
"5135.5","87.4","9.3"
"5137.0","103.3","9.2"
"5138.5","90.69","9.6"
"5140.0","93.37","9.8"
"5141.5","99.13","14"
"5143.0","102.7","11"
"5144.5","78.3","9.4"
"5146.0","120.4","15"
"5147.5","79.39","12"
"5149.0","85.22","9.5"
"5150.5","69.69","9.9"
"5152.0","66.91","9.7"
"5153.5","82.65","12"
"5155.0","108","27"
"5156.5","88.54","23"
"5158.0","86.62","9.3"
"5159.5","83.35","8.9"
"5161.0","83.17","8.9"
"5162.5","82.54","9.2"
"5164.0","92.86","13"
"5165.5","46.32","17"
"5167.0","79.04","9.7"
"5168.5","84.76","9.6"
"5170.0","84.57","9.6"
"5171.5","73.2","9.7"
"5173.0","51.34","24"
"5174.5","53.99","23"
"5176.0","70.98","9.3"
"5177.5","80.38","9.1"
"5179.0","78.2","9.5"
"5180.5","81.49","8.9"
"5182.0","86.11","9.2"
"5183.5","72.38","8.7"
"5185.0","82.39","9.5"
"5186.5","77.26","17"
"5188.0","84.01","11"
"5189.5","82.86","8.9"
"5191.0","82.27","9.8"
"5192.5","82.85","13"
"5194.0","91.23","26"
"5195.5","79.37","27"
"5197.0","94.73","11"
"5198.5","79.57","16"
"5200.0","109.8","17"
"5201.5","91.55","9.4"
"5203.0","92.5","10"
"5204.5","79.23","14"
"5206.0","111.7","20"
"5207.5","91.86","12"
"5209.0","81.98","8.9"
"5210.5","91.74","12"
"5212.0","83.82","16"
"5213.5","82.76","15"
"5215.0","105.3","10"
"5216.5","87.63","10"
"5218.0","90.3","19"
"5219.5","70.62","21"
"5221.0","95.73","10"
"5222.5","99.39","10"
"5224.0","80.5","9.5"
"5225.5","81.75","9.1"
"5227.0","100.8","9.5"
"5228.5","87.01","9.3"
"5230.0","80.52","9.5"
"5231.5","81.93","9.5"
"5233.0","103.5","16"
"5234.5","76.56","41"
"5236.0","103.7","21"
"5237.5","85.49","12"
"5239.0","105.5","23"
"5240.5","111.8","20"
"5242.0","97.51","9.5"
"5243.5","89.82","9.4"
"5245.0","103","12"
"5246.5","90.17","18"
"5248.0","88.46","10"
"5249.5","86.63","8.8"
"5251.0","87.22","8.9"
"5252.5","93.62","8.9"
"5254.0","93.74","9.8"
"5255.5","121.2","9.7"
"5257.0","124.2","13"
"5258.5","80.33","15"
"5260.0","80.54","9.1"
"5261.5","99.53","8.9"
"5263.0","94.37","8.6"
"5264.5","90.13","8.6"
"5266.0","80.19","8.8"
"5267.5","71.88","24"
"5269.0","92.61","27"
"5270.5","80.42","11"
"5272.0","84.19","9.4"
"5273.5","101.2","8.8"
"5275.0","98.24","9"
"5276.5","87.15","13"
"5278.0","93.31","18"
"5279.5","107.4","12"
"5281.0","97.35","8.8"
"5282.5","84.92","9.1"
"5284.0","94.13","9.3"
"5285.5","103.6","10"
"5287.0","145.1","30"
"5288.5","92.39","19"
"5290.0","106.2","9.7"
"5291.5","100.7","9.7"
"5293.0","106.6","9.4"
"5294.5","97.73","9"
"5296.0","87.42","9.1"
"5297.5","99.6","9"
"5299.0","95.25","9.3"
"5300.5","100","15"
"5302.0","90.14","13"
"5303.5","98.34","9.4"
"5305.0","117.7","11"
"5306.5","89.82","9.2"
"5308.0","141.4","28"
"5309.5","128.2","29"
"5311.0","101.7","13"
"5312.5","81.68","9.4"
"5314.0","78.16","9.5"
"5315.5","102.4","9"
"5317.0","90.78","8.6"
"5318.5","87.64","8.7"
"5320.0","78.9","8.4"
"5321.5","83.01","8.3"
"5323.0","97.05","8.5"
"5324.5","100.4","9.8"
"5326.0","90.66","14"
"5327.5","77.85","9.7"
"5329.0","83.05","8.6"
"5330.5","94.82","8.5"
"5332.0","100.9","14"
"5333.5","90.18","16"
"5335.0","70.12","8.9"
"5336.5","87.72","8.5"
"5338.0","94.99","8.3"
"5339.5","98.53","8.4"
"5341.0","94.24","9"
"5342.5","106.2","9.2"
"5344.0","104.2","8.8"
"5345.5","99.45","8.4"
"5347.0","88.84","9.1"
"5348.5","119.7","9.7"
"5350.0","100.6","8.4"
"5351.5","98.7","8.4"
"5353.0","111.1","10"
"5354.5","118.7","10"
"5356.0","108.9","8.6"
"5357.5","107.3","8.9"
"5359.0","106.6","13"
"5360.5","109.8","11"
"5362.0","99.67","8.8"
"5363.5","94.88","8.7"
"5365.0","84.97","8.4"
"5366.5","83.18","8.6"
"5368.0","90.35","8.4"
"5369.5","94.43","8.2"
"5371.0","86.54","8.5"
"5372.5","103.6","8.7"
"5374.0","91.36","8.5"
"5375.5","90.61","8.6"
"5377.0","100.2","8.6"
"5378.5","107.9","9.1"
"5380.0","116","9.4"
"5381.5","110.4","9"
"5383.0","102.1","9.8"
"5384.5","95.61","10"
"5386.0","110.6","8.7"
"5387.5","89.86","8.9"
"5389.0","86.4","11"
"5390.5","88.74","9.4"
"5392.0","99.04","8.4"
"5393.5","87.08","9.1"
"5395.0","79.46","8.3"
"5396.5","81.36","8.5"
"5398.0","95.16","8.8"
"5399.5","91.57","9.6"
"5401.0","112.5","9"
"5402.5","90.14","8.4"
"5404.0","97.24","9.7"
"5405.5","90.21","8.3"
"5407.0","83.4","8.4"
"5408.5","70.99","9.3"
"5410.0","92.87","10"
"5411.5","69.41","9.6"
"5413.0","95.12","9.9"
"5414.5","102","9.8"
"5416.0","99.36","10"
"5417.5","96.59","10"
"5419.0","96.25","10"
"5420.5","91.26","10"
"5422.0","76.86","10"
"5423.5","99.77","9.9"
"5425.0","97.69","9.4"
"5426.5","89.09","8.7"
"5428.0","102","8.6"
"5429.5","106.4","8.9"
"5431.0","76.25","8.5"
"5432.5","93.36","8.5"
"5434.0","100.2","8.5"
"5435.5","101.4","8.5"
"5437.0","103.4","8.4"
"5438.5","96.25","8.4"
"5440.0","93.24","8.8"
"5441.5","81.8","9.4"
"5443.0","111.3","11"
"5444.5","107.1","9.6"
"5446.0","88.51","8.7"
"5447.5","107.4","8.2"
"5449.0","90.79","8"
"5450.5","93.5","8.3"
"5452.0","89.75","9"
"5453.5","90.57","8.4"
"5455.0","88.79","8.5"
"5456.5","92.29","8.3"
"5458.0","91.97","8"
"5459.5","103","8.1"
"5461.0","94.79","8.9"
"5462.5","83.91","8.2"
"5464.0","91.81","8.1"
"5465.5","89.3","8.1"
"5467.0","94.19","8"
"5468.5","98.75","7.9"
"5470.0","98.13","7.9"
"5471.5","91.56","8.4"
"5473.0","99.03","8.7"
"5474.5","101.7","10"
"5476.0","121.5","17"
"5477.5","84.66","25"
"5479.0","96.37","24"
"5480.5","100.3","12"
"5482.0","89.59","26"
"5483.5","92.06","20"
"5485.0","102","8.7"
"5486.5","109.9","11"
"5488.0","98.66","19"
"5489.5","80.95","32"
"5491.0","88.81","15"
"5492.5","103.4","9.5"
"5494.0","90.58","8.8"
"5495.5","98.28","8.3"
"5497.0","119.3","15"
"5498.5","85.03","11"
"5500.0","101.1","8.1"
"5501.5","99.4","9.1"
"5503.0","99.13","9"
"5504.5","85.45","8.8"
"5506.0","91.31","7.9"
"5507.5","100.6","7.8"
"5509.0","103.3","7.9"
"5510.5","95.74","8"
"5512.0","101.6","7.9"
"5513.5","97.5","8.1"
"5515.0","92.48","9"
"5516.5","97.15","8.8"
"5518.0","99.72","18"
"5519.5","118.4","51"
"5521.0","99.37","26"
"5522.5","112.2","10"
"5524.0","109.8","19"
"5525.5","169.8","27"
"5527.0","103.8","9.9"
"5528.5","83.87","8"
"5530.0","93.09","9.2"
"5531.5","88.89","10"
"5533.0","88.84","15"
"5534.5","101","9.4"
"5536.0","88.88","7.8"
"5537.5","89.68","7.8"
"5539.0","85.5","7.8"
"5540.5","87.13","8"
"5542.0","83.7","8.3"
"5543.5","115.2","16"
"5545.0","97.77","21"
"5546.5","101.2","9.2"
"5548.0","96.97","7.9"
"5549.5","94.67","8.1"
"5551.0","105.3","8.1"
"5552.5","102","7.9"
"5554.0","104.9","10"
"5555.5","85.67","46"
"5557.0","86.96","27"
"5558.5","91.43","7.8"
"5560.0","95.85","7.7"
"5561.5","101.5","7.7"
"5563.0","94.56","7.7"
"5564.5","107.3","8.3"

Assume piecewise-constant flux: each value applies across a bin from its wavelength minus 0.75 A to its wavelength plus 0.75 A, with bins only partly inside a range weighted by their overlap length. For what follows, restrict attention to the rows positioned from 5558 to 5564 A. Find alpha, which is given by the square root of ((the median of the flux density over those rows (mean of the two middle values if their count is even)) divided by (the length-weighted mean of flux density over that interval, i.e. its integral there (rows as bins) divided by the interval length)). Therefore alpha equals 0.99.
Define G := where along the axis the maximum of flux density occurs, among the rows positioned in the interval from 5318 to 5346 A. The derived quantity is 5342.5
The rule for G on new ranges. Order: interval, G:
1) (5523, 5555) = 5525.5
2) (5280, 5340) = 5287.0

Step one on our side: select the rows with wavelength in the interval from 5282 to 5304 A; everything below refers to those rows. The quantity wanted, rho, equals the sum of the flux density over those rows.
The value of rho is 1502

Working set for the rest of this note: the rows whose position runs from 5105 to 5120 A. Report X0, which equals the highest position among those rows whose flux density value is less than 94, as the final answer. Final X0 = 5114.5 A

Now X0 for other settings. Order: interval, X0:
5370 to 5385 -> 5375.5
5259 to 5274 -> 5272.0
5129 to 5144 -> 5140.0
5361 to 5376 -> 5375.5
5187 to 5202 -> 5201.5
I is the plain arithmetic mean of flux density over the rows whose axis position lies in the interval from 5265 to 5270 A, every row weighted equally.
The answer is 82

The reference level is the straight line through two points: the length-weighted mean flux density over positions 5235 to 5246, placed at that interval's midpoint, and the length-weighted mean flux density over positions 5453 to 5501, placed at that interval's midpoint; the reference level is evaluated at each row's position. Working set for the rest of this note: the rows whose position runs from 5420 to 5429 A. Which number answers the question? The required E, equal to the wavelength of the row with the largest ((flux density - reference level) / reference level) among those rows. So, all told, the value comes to 5428.0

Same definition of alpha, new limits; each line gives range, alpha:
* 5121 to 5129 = 0.98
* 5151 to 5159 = 1.00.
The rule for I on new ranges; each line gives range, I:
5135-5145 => 94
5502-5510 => 96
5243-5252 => 91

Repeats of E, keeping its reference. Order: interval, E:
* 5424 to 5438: 5429.5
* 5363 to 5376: 5372.5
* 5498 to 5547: 5525.5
